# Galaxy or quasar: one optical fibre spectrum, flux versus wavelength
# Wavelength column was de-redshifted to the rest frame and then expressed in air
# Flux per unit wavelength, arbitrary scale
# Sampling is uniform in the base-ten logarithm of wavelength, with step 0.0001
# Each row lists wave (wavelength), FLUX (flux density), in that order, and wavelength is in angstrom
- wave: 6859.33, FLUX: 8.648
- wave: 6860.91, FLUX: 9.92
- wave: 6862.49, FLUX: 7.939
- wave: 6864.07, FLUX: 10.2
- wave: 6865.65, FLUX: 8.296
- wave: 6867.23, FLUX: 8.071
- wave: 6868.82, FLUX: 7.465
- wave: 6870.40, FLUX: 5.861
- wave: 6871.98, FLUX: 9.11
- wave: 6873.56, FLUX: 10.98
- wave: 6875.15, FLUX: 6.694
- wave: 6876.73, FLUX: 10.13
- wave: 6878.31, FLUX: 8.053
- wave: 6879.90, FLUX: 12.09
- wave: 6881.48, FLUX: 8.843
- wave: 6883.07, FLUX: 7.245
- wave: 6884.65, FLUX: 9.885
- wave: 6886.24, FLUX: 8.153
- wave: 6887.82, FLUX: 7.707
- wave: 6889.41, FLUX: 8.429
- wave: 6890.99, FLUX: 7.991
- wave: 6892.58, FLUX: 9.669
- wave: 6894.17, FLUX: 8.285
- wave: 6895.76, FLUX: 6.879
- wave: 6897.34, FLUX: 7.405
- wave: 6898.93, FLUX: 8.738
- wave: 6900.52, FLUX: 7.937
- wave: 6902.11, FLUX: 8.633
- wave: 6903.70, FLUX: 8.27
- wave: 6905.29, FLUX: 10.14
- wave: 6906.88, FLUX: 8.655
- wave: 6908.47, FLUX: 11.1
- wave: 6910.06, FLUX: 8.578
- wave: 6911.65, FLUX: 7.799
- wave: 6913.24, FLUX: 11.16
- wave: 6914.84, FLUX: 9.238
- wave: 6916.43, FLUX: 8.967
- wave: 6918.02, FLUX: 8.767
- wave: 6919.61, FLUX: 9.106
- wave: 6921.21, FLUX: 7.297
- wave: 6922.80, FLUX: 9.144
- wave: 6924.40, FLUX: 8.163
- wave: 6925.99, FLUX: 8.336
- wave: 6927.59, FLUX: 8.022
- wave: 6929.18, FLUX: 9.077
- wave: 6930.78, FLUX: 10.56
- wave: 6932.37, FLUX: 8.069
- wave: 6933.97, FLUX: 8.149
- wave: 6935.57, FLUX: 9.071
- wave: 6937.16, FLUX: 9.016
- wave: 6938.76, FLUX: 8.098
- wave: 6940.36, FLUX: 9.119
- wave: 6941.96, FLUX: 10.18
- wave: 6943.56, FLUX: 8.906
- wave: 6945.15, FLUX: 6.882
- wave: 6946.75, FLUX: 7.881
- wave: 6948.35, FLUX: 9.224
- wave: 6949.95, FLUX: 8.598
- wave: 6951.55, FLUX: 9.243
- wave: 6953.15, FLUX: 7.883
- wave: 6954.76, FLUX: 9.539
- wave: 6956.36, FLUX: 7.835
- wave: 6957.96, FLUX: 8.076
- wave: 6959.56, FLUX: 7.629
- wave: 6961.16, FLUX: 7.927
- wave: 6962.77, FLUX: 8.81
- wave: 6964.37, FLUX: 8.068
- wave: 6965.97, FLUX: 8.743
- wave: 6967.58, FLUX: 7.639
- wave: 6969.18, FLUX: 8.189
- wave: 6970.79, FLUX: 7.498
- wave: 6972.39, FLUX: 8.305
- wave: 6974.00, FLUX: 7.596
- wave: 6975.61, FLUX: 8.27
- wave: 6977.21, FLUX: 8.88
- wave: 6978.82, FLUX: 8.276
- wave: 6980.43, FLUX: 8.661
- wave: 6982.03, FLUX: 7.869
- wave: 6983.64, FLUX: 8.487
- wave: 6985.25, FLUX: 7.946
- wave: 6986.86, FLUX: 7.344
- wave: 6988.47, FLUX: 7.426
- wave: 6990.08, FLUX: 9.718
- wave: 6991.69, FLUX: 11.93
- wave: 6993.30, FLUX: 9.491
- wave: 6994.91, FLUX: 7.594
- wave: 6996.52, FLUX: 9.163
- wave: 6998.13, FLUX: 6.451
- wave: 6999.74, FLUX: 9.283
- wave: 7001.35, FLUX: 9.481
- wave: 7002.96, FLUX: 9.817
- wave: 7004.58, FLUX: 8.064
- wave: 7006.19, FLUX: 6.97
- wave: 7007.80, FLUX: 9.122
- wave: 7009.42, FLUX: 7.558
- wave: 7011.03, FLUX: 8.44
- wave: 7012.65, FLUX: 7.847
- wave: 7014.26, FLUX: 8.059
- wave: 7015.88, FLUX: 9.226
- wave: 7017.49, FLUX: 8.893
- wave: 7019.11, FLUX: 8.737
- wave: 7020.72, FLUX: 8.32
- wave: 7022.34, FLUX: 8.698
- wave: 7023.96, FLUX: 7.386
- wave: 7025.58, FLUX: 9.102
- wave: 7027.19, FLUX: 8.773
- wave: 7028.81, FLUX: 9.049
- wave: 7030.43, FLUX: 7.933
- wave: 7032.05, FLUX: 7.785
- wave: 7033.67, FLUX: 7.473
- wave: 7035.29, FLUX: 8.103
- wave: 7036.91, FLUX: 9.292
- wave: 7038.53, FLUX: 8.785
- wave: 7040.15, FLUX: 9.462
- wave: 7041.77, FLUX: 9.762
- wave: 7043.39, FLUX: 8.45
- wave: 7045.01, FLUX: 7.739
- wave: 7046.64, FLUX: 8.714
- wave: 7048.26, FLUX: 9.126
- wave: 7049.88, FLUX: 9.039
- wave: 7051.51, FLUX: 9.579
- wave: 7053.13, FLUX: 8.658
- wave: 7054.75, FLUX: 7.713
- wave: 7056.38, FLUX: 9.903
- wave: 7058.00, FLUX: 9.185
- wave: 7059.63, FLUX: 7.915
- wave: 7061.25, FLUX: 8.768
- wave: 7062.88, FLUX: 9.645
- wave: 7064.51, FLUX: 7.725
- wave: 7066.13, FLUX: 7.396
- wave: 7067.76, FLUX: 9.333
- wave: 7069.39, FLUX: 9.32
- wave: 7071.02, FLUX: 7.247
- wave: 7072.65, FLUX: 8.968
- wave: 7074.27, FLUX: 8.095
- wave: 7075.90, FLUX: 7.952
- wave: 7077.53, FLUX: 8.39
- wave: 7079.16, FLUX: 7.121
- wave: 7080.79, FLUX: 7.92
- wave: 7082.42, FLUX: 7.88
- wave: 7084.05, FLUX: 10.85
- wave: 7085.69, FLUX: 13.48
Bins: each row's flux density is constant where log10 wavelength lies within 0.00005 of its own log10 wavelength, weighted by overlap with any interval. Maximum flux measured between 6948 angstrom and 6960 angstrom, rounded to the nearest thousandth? 9.539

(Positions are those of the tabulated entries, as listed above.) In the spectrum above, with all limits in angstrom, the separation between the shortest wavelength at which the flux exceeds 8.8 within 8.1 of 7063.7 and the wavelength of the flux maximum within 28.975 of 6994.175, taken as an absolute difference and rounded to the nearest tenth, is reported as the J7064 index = 64.7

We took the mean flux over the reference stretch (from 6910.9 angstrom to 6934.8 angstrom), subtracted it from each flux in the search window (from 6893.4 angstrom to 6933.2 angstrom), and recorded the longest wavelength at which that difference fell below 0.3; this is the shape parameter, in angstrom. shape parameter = 6932.37 angstrom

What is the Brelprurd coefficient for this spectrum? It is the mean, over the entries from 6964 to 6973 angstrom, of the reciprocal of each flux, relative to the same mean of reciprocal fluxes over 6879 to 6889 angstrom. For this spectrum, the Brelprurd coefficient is 1.08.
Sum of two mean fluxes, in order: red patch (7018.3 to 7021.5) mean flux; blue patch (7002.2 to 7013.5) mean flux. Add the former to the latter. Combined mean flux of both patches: 16.8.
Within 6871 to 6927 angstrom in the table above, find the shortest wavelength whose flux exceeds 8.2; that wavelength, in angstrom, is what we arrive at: 6871.98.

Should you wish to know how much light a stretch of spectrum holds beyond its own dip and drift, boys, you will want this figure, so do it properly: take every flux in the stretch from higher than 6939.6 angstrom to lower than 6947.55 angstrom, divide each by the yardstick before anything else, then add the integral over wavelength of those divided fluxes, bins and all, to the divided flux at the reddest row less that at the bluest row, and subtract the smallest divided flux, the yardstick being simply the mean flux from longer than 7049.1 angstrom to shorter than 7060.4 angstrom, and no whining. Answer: 6.8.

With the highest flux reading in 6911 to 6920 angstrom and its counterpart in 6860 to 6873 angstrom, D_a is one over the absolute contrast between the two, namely 1.0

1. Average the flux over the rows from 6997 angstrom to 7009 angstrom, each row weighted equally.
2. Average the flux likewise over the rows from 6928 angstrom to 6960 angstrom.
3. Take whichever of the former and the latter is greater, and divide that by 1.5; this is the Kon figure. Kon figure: 5.77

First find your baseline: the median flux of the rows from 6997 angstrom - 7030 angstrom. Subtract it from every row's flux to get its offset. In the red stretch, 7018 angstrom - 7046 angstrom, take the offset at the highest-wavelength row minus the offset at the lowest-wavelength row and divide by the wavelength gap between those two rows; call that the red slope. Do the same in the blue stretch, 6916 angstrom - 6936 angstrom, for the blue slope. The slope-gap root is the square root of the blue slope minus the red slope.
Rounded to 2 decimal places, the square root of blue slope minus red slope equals 0.21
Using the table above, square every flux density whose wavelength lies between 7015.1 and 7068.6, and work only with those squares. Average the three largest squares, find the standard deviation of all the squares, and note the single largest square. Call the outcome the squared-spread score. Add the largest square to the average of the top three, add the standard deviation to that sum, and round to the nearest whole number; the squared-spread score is 206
